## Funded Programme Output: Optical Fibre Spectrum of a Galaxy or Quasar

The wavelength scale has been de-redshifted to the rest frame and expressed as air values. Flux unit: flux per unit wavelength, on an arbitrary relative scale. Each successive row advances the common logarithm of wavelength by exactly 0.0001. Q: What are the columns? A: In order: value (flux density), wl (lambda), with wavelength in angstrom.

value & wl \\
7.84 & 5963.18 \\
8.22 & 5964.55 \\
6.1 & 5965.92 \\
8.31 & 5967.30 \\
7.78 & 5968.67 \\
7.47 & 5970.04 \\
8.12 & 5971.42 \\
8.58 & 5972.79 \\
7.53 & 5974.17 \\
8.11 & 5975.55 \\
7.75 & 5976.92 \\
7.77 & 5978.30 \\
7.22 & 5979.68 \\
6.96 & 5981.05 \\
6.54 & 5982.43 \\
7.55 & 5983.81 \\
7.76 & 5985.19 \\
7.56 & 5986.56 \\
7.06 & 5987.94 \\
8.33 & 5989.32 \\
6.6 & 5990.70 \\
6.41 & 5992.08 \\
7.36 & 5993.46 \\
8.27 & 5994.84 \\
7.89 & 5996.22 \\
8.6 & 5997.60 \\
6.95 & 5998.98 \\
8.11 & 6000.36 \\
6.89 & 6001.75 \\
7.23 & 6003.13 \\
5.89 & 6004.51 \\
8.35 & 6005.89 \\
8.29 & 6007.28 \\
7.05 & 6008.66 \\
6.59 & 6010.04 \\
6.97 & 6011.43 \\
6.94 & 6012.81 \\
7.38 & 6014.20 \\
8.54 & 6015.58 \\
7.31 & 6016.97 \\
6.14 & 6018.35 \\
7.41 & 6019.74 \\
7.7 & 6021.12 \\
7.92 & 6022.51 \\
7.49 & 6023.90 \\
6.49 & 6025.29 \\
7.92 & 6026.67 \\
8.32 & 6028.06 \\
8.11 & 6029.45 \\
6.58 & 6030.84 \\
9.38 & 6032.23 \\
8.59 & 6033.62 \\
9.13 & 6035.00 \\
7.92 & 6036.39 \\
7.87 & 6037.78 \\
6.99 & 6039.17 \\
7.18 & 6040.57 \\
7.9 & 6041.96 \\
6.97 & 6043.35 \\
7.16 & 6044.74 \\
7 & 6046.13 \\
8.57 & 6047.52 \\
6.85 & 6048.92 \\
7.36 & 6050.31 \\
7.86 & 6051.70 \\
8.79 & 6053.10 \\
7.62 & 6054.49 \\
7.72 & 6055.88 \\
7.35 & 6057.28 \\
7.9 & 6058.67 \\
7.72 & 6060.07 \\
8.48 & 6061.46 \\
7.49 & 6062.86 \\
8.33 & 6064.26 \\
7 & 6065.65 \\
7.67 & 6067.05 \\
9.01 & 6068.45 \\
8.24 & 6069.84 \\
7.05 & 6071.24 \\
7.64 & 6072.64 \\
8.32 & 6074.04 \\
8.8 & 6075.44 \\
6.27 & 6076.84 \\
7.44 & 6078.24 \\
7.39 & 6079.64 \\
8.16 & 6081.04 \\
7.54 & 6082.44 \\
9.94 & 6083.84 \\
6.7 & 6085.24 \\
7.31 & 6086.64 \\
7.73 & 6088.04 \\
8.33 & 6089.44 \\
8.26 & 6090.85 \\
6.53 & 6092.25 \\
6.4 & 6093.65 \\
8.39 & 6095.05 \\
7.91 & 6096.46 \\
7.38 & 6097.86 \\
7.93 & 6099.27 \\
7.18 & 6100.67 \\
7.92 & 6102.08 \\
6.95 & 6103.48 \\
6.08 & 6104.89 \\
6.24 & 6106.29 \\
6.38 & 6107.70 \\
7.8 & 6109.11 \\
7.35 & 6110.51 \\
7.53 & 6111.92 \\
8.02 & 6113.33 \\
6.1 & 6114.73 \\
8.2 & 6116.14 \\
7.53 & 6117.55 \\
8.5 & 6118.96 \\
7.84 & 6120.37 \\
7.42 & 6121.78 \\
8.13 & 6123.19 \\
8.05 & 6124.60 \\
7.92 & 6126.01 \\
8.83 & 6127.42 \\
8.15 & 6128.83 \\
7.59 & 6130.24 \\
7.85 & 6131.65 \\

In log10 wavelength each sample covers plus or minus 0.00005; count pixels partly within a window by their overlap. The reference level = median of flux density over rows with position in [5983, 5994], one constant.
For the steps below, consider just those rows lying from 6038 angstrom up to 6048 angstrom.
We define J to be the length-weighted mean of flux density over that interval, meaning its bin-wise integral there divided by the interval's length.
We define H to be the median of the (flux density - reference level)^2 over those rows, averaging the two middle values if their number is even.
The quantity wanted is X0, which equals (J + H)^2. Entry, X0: 57.8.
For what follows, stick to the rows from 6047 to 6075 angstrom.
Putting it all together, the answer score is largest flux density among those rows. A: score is 9.01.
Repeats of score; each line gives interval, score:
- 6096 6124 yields 8.5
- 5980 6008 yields 8.6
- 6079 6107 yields 9.94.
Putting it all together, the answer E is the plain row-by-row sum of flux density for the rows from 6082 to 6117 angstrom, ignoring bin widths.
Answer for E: 186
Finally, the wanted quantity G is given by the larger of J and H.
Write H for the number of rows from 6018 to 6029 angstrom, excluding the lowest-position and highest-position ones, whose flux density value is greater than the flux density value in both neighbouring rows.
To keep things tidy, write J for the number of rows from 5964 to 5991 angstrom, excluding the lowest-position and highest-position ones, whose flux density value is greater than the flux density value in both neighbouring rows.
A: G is 6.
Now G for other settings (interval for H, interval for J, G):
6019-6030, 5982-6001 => 4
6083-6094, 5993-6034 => 10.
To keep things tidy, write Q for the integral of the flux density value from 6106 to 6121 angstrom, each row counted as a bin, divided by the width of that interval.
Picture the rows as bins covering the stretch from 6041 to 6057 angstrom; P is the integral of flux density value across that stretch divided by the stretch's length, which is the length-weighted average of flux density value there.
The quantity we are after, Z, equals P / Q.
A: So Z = 1.02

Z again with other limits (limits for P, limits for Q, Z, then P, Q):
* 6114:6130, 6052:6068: 1.00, 7.87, 7.84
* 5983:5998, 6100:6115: 1.07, 7.55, 7.08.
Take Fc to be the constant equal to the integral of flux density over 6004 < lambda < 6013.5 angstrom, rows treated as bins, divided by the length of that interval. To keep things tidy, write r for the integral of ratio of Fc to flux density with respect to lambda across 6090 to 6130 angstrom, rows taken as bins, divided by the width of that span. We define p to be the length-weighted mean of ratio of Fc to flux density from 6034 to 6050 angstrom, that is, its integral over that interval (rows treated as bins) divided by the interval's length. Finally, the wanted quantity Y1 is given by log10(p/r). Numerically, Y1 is -0.01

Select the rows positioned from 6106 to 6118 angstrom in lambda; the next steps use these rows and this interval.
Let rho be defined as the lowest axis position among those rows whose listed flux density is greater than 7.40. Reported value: 6109.11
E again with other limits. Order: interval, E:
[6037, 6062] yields 137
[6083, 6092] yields 48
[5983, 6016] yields 179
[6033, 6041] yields 48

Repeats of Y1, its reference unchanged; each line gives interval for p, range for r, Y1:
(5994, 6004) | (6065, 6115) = -0.01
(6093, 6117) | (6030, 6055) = 0.03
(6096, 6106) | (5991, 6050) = 0.01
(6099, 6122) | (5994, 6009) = 0.01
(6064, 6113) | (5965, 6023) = -0.01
